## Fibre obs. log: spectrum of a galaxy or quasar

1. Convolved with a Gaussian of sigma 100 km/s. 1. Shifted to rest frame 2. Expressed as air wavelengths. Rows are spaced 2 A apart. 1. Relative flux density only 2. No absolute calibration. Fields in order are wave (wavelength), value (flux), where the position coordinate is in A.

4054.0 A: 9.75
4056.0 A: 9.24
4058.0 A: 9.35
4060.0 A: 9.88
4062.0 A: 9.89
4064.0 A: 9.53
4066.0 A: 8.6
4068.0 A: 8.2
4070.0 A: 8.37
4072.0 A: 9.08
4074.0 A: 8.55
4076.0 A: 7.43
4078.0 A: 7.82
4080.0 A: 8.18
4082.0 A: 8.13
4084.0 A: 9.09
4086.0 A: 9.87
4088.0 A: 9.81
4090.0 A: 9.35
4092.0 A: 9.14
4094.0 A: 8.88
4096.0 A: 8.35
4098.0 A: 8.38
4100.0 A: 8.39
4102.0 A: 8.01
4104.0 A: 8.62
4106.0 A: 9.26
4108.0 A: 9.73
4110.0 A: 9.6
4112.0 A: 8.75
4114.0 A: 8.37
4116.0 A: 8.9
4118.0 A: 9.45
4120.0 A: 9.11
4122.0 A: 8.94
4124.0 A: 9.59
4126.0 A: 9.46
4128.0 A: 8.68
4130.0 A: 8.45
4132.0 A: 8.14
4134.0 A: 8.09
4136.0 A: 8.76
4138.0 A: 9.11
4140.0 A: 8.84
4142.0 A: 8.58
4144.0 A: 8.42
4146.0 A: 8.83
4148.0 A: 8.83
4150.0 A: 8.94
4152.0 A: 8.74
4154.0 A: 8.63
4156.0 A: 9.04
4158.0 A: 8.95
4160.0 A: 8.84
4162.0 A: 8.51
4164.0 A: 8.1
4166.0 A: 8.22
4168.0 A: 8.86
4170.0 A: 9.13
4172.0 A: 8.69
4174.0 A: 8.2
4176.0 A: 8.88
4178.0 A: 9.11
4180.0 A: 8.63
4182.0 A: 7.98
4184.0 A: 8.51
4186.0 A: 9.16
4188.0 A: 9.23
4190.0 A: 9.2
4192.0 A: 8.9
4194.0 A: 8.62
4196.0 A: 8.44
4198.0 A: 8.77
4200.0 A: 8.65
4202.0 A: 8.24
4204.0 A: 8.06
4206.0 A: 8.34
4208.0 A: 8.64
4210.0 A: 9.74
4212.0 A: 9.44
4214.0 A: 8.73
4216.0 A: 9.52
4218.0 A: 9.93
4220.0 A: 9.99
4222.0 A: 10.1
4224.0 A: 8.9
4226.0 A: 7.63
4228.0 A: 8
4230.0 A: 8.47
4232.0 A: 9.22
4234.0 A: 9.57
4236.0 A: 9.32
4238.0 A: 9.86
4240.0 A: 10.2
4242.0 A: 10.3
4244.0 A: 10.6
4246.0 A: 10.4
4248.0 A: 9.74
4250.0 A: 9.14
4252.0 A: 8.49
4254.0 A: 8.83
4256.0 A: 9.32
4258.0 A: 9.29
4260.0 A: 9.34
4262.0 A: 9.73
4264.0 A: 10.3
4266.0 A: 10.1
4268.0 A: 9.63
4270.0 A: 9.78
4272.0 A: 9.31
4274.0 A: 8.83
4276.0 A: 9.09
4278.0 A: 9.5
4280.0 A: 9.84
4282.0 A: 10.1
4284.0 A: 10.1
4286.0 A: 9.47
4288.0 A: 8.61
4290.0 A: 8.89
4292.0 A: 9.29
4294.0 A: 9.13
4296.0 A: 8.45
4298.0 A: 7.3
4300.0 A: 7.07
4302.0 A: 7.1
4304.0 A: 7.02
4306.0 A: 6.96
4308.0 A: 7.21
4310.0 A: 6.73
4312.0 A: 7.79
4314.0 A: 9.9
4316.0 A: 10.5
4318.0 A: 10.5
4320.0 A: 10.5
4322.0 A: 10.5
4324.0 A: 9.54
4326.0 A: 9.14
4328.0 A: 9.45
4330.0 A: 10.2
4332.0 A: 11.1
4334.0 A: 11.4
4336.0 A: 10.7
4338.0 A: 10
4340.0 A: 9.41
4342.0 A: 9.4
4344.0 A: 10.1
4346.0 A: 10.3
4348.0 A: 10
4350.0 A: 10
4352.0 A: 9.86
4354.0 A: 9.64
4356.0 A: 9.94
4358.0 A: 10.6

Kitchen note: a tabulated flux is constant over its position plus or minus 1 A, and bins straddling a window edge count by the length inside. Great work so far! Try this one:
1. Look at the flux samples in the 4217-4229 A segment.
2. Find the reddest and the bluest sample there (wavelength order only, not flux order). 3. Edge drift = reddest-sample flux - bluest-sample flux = -1.9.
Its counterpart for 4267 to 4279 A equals -0.1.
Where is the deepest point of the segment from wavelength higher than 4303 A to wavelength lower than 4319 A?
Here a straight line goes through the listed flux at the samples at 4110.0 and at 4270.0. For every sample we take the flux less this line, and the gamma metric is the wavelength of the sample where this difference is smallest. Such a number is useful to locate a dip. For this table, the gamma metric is 4310.0 A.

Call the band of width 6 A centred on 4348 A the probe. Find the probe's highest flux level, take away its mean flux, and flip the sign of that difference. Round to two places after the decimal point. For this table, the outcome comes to -0.20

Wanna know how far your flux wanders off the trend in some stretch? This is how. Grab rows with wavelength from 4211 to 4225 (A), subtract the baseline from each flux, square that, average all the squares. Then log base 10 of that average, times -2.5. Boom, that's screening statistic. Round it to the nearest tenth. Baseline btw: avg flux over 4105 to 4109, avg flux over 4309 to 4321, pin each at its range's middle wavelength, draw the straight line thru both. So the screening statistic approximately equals 1.5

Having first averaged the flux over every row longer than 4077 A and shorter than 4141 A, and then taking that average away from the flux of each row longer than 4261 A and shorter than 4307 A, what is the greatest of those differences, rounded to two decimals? 1.45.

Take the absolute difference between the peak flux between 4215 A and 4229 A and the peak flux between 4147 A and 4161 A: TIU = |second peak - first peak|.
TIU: 1.1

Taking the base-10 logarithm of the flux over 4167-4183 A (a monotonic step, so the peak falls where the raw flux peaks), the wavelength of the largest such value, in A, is 4170.0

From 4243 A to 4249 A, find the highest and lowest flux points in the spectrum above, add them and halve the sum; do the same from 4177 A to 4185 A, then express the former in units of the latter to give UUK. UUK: 1.19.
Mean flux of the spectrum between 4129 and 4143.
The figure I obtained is 8.57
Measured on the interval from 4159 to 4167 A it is 8.42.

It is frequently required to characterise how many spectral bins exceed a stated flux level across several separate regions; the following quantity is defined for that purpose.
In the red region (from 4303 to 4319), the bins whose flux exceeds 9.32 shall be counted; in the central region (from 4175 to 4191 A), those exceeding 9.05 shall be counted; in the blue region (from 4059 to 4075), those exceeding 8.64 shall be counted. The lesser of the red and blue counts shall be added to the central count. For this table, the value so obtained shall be 7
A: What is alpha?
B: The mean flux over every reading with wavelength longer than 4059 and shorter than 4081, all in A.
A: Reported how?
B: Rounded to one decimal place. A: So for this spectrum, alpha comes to 8.7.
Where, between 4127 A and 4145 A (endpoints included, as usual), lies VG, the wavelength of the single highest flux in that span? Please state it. 4138.0 A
